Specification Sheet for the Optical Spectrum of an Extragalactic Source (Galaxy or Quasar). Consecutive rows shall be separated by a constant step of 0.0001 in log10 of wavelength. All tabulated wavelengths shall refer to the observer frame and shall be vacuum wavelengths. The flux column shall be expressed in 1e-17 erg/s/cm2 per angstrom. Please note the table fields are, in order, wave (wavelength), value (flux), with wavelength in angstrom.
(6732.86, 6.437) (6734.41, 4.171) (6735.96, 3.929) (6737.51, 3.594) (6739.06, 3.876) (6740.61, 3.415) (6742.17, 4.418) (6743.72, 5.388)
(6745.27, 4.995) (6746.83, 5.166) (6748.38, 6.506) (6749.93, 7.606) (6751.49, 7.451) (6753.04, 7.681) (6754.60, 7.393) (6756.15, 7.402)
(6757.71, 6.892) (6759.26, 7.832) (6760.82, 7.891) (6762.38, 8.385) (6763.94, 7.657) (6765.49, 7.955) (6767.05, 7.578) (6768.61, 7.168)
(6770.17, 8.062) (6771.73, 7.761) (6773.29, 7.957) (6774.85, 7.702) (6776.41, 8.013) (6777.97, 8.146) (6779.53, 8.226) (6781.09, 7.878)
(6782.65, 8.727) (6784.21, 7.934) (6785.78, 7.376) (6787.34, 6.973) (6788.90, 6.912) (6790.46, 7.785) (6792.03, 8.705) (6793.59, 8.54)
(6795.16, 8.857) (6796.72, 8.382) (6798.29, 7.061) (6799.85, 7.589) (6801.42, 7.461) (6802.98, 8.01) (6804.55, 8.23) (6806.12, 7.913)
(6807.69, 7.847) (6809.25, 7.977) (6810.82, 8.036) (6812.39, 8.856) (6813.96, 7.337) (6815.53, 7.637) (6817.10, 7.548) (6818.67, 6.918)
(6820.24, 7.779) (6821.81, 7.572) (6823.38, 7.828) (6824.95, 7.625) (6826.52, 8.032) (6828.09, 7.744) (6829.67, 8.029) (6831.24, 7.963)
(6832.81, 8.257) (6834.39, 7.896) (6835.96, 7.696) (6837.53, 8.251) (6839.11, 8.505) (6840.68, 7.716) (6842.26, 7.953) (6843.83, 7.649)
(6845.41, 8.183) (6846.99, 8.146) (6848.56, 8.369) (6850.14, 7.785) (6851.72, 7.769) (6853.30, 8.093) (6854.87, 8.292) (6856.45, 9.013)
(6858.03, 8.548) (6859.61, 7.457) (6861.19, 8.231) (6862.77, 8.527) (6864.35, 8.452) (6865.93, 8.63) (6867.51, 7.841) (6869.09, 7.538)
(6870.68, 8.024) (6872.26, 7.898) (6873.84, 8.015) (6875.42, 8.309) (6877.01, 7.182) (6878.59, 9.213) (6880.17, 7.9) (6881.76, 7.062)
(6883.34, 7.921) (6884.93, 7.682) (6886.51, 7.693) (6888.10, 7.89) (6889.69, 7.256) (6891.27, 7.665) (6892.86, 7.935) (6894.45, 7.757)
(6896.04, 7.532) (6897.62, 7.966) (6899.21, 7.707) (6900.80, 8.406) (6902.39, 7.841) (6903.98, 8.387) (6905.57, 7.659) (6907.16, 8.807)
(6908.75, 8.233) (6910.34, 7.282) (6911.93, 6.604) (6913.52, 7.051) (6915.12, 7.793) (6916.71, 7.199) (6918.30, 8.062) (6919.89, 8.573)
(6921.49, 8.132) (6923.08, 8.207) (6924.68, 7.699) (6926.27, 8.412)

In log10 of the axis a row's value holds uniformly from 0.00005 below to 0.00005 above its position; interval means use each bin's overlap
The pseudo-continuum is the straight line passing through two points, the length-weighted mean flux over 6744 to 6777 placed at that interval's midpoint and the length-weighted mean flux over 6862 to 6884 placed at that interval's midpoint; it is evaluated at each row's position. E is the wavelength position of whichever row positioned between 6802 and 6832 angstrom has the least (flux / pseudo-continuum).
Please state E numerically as 6818.67 angstrom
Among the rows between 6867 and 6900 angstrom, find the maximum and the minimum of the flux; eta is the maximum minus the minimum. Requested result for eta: 2.2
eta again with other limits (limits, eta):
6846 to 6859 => 1.2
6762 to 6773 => 1.2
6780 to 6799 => 1.9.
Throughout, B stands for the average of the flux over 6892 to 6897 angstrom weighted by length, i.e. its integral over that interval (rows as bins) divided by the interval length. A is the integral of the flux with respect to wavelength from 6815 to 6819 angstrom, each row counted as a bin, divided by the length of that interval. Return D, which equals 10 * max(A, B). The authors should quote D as 77.5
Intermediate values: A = 7.4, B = 7.7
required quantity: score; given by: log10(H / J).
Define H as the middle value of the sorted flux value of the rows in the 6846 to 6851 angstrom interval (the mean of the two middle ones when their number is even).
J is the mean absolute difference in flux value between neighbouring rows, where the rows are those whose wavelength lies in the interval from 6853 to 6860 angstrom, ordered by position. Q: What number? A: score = 1.12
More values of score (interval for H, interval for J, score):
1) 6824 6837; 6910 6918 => 1.11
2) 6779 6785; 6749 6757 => 1.68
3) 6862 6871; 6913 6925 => 1.19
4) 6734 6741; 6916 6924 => 0.91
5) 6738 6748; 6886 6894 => 1.10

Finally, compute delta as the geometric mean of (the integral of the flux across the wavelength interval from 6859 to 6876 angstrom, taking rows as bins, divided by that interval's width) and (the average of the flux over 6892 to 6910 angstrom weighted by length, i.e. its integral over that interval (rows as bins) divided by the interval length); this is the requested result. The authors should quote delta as 8.0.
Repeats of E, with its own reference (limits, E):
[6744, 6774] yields 6745.27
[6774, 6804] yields 6788.90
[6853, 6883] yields 6881.76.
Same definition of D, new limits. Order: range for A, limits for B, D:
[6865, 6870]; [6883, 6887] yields 80.1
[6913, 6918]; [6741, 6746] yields 74.3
